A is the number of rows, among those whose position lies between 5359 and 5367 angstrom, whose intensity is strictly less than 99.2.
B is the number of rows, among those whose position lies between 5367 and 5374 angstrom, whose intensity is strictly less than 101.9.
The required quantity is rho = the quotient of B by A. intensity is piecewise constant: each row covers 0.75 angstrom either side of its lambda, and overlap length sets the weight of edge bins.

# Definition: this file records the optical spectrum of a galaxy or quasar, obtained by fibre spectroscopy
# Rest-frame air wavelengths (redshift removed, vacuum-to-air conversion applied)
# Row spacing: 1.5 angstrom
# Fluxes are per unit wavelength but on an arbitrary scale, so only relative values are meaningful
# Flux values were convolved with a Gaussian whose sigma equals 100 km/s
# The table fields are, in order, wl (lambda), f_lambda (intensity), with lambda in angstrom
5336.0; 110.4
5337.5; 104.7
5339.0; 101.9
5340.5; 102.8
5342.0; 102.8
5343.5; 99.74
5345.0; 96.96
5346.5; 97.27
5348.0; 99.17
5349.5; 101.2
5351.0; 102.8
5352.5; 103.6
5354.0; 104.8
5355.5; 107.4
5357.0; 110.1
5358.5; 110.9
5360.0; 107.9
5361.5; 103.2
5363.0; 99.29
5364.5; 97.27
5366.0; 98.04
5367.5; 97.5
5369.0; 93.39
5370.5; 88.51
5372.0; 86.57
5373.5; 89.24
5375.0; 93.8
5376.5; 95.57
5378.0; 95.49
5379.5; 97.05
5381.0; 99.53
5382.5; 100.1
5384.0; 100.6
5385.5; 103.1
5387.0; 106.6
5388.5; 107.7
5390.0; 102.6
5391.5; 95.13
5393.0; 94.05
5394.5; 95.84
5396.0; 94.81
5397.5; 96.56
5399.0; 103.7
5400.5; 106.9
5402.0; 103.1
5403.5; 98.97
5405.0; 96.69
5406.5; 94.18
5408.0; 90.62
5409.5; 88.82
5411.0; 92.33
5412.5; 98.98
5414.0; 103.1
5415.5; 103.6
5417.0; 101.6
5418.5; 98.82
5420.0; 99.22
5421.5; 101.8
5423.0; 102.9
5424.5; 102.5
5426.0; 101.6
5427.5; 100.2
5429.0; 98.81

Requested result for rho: 2.5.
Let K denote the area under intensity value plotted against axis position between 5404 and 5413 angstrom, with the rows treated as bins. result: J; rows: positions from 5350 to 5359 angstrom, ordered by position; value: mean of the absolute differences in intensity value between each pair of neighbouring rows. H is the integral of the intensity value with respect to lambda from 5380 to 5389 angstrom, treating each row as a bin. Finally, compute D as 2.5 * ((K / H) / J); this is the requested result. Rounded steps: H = 924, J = 1.6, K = 842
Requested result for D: 1.41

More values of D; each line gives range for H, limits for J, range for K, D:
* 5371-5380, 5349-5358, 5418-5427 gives 1.53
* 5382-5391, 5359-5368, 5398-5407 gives 1.02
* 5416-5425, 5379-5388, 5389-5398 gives 1.25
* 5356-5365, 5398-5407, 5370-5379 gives 0.69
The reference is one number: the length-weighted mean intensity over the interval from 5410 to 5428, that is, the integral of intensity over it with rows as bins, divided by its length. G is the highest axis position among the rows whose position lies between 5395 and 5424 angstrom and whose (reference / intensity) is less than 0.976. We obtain 5423.0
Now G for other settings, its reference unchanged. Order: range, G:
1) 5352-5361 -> 5360.0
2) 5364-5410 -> 5402.0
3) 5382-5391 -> 5388.5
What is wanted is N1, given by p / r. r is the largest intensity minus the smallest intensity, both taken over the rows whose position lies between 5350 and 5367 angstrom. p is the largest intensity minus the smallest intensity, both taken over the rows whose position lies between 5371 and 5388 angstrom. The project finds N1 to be 1.5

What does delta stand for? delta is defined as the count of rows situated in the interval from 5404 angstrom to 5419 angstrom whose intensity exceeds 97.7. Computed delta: 5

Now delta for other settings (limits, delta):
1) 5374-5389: 6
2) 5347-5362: 10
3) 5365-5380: 1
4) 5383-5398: 5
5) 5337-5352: 8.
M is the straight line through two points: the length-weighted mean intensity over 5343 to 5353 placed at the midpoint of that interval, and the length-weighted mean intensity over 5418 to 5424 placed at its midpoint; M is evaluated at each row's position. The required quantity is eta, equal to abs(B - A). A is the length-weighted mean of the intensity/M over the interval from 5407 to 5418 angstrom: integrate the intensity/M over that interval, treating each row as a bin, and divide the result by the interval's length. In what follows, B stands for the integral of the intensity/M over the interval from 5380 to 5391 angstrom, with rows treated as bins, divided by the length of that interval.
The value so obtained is 0.06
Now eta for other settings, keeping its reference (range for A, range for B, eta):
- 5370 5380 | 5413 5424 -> 0.09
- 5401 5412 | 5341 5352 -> 0.05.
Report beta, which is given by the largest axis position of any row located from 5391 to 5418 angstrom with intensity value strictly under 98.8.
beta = 5411.0 angstrom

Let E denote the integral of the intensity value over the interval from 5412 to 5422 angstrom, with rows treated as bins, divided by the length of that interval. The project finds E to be 101.0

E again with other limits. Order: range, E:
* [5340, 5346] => 100.3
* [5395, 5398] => 95.6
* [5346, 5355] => 101.8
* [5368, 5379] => 92.0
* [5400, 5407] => 99.9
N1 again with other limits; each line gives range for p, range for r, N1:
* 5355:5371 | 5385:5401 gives 1.6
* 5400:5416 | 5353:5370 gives 1.0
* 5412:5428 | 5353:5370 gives 0.3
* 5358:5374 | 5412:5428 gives 5.1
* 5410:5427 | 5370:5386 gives 0.7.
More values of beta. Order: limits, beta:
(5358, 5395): 5394.5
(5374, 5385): 5379.5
